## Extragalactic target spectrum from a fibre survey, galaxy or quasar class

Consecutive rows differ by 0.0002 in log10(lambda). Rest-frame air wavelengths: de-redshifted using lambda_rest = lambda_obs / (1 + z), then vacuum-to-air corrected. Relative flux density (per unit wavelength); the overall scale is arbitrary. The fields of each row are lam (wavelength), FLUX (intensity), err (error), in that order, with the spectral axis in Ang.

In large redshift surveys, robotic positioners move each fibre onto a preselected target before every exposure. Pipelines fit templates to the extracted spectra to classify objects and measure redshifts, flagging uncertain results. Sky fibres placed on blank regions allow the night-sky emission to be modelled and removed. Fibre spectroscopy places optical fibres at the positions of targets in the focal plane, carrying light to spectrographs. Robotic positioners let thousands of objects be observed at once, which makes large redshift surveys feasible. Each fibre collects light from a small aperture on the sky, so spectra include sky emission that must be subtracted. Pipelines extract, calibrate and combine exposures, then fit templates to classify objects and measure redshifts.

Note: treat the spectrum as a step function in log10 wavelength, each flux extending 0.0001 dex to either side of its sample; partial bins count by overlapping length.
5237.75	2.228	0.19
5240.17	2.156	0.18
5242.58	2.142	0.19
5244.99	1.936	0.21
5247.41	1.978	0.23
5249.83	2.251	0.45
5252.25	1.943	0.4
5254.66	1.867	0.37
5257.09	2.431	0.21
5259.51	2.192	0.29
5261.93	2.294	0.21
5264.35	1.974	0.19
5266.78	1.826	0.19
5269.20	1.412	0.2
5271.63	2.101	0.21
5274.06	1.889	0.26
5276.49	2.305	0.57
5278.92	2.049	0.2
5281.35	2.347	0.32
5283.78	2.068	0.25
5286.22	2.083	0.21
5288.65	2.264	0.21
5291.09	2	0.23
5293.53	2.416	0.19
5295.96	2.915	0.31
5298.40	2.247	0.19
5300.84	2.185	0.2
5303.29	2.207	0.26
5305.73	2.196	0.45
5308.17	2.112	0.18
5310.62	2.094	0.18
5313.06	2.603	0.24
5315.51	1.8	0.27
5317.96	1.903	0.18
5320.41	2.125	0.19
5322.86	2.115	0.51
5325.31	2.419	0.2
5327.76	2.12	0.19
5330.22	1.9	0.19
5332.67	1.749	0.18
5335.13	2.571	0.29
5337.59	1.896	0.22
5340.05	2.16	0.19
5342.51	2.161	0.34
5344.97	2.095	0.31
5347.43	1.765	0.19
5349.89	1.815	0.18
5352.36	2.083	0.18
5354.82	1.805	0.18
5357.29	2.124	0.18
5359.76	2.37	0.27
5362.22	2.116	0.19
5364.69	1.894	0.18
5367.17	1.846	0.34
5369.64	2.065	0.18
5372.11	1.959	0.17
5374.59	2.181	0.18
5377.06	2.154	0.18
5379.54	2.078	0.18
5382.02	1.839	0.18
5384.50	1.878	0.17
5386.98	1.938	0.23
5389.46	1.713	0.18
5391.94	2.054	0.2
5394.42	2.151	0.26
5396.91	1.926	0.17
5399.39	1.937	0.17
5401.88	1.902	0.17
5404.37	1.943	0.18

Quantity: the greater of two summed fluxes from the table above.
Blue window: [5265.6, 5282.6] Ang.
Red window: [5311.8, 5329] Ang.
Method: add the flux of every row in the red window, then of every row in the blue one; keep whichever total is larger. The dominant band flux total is 15.1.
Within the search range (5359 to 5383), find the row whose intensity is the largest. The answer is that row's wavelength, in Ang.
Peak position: 5359.76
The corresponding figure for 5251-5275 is 5257.09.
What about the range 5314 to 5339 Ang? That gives 5335.13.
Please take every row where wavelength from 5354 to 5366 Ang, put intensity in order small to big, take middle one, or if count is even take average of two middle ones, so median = 2.12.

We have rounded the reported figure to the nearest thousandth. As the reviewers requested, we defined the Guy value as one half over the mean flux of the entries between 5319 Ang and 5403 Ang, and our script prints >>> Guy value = 0.247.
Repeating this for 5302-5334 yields 0.238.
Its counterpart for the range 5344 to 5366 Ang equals 0.249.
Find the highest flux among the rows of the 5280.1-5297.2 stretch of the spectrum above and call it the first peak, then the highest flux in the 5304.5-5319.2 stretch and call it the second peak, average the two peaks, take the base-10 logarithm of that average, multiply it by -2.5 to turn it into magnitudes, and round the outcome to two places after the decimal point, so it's -1.10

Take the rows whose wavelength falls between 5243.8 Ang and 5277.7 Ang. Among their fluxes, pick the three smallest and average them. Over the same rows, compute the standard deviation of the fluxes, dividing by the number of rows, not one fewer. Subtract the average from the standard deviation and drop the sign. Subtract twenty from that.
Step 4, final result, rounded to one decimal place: -18.5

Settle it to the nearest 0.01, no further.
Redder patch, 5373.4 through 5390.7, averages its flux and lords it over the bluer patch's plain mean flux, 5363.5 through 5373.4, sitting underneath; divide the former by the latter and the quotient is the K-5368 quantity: 1.01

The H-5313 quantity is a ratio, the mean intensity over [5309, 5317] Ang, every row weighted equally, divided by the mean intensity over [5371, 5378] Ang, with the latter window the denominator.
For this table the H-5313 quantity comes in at 1.03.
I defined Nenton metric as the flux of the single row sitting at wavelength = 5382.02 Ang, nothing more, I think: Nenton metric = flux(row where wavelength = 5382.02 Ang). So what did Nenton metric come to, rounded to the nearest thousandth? 1.839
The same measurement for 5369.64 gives 2.065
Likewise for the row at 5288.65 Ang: 2.264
